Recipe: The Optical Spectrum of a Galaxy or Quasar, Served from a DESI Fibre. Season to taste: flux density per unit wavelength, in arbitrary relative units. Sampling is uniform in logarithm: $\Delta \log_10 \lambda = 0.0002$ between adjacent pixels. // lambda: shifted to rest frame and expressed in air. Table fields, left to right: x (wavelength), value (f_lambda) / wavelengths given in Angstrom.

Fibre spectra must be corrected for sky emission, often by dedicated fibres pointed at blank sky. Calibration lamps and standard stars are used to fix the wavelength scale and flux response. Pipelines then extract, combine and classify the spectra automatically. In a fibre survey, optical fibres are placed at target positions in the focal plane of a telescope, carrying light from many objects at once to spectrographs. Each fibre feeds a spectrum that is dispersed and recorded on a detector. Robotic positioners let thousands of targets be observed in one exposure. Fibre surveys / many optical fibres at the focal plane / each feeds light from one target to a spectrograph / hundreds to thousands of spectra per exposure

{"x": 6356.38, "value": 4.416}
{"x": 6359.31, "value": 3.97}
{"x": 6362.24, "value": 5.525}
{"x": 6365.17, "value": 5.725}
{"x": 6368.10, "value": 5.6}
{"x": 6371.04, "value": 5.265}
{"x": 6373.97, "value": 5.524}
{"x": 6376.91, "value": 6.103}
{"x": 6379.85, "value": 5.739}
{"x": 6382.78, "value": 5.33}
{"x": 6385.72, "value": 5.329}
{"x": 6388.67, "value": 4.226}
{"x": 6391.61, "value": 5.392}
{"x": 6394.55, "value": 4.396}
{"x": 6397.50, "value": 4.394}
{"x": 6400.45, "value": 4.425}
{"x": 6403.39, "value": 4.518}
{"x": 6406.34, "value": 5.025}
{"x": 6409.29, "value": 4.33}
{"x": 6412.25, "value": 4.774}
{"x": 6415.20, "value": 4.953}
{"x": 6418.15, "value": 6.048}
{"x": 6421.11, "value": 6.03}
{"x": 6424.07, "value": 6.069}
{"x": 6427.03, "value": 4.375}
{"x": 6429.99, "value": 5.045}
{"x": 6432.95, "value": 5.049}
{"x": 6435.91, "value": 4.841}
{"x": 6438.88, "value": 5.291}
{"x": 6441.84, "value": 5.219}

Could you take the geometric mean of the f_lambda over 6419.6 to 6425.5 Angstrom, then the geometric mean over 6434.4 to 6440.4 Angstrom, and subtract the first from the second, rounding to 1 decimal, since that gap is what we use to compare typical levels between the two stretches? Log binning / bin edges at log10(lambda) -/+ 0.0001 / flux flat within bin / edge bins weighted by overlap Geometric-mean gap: -1.0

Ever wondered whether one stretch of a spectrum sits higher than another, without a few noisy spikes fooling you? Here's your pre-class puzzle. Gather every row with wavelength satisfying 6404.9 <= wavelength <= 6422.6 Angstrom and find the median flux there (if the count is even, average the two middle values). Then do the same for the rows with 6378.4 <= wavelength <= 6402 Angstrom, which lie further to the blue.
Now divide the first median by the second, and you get 1.02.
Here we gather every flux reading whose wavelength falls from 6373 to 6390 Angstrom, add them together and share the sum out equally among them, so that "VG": 5.4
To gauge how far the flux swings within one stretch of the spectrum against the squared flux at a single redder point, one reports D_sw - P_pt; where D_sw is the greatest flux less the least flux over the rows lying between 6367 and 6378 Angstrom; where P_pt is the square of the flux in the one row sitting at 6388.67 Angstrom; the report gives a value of -17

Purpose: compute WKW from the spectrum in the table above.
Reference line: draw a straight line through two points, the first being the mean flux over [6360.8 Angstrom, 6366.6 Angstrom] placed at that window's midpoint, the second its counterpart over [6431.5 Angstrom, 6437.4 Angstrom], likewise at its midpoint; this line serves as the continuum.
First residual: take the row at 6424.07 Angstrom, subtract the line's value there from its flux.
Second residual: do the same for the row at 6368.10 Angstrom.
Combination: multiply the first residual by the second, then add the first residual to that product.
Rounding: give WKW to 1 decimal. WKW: 1.0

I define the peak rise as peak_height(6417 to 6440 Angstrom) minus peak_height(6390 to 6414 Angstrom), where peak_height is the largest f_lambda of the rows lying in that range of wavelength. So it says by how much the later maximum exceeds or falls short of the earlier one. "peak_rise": 0.7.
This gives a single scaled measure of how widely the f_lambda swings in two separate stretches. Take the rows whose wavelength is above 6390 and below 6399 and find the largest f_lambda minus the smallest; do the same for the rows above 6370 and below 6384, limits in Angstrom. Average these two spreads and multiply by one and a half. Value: 1.4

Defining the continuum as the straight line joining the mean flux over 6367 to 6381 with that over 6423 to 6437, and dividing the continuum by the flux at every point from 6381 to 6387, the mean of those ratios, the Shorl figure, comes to 1.04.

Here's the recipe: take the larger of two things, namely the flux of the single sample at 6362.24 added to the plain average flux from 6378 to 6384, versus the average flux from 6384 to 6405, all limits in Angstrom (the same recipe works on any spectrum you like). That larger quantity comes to 11.1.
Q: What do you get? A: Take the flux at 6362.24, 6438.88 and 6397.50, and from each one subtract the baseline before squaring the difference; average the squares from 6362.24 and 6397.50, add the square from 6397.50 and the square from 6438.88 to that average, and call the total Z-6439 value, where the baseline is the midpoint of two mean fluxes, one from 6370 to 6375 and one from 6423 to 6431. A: 1.2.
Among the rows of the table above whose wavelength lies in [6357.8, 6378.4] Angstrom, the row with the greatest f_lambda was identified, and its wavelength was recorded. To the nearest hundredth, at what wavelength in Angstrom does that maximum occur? 6376.91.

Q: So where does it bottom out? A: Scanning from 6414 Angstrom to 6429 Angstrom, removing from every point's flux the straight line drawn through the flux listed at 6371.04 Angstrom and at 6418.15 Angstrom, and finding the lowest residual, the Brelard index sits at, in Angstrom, 6427.03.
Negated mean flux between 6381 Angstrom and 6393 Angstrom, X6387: -5.1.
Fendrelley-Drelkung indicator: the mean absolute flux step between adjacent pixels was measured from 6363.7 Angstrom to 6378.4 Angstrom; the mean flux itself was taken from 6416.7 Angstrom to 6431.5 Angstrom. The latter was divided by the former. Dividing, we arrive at 17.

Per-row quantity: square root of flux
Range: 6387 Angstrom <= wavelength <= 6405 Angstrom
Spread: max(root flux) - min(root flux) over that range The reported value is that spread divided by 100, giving 0.0027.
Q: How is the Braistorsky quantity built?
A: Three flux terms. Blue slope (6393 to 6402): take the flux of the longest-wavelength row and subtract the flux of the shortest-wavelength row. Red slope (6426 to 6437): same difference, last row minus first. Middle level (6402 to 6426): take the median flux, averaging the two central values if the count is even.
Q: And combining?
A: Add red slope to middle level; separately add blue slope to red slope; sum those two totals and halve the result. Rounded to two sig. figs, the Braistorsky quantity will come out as 3.0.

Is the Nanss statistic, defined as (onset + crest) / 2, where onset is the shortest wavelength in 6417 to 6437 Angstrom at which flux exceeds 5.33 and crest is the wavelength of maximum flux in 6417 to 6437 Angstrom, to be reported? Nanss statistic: 6421.1 Angstrom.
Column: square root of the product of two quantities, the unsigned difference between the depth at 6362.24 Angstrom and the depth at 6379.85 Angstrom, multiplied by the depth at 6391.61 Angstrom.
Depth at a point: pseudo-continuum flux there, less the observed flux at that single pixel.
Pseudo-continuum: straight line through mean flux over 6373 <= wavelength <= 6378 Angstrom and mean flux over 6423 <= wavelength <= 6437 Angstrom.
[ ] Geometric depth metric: 0.30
